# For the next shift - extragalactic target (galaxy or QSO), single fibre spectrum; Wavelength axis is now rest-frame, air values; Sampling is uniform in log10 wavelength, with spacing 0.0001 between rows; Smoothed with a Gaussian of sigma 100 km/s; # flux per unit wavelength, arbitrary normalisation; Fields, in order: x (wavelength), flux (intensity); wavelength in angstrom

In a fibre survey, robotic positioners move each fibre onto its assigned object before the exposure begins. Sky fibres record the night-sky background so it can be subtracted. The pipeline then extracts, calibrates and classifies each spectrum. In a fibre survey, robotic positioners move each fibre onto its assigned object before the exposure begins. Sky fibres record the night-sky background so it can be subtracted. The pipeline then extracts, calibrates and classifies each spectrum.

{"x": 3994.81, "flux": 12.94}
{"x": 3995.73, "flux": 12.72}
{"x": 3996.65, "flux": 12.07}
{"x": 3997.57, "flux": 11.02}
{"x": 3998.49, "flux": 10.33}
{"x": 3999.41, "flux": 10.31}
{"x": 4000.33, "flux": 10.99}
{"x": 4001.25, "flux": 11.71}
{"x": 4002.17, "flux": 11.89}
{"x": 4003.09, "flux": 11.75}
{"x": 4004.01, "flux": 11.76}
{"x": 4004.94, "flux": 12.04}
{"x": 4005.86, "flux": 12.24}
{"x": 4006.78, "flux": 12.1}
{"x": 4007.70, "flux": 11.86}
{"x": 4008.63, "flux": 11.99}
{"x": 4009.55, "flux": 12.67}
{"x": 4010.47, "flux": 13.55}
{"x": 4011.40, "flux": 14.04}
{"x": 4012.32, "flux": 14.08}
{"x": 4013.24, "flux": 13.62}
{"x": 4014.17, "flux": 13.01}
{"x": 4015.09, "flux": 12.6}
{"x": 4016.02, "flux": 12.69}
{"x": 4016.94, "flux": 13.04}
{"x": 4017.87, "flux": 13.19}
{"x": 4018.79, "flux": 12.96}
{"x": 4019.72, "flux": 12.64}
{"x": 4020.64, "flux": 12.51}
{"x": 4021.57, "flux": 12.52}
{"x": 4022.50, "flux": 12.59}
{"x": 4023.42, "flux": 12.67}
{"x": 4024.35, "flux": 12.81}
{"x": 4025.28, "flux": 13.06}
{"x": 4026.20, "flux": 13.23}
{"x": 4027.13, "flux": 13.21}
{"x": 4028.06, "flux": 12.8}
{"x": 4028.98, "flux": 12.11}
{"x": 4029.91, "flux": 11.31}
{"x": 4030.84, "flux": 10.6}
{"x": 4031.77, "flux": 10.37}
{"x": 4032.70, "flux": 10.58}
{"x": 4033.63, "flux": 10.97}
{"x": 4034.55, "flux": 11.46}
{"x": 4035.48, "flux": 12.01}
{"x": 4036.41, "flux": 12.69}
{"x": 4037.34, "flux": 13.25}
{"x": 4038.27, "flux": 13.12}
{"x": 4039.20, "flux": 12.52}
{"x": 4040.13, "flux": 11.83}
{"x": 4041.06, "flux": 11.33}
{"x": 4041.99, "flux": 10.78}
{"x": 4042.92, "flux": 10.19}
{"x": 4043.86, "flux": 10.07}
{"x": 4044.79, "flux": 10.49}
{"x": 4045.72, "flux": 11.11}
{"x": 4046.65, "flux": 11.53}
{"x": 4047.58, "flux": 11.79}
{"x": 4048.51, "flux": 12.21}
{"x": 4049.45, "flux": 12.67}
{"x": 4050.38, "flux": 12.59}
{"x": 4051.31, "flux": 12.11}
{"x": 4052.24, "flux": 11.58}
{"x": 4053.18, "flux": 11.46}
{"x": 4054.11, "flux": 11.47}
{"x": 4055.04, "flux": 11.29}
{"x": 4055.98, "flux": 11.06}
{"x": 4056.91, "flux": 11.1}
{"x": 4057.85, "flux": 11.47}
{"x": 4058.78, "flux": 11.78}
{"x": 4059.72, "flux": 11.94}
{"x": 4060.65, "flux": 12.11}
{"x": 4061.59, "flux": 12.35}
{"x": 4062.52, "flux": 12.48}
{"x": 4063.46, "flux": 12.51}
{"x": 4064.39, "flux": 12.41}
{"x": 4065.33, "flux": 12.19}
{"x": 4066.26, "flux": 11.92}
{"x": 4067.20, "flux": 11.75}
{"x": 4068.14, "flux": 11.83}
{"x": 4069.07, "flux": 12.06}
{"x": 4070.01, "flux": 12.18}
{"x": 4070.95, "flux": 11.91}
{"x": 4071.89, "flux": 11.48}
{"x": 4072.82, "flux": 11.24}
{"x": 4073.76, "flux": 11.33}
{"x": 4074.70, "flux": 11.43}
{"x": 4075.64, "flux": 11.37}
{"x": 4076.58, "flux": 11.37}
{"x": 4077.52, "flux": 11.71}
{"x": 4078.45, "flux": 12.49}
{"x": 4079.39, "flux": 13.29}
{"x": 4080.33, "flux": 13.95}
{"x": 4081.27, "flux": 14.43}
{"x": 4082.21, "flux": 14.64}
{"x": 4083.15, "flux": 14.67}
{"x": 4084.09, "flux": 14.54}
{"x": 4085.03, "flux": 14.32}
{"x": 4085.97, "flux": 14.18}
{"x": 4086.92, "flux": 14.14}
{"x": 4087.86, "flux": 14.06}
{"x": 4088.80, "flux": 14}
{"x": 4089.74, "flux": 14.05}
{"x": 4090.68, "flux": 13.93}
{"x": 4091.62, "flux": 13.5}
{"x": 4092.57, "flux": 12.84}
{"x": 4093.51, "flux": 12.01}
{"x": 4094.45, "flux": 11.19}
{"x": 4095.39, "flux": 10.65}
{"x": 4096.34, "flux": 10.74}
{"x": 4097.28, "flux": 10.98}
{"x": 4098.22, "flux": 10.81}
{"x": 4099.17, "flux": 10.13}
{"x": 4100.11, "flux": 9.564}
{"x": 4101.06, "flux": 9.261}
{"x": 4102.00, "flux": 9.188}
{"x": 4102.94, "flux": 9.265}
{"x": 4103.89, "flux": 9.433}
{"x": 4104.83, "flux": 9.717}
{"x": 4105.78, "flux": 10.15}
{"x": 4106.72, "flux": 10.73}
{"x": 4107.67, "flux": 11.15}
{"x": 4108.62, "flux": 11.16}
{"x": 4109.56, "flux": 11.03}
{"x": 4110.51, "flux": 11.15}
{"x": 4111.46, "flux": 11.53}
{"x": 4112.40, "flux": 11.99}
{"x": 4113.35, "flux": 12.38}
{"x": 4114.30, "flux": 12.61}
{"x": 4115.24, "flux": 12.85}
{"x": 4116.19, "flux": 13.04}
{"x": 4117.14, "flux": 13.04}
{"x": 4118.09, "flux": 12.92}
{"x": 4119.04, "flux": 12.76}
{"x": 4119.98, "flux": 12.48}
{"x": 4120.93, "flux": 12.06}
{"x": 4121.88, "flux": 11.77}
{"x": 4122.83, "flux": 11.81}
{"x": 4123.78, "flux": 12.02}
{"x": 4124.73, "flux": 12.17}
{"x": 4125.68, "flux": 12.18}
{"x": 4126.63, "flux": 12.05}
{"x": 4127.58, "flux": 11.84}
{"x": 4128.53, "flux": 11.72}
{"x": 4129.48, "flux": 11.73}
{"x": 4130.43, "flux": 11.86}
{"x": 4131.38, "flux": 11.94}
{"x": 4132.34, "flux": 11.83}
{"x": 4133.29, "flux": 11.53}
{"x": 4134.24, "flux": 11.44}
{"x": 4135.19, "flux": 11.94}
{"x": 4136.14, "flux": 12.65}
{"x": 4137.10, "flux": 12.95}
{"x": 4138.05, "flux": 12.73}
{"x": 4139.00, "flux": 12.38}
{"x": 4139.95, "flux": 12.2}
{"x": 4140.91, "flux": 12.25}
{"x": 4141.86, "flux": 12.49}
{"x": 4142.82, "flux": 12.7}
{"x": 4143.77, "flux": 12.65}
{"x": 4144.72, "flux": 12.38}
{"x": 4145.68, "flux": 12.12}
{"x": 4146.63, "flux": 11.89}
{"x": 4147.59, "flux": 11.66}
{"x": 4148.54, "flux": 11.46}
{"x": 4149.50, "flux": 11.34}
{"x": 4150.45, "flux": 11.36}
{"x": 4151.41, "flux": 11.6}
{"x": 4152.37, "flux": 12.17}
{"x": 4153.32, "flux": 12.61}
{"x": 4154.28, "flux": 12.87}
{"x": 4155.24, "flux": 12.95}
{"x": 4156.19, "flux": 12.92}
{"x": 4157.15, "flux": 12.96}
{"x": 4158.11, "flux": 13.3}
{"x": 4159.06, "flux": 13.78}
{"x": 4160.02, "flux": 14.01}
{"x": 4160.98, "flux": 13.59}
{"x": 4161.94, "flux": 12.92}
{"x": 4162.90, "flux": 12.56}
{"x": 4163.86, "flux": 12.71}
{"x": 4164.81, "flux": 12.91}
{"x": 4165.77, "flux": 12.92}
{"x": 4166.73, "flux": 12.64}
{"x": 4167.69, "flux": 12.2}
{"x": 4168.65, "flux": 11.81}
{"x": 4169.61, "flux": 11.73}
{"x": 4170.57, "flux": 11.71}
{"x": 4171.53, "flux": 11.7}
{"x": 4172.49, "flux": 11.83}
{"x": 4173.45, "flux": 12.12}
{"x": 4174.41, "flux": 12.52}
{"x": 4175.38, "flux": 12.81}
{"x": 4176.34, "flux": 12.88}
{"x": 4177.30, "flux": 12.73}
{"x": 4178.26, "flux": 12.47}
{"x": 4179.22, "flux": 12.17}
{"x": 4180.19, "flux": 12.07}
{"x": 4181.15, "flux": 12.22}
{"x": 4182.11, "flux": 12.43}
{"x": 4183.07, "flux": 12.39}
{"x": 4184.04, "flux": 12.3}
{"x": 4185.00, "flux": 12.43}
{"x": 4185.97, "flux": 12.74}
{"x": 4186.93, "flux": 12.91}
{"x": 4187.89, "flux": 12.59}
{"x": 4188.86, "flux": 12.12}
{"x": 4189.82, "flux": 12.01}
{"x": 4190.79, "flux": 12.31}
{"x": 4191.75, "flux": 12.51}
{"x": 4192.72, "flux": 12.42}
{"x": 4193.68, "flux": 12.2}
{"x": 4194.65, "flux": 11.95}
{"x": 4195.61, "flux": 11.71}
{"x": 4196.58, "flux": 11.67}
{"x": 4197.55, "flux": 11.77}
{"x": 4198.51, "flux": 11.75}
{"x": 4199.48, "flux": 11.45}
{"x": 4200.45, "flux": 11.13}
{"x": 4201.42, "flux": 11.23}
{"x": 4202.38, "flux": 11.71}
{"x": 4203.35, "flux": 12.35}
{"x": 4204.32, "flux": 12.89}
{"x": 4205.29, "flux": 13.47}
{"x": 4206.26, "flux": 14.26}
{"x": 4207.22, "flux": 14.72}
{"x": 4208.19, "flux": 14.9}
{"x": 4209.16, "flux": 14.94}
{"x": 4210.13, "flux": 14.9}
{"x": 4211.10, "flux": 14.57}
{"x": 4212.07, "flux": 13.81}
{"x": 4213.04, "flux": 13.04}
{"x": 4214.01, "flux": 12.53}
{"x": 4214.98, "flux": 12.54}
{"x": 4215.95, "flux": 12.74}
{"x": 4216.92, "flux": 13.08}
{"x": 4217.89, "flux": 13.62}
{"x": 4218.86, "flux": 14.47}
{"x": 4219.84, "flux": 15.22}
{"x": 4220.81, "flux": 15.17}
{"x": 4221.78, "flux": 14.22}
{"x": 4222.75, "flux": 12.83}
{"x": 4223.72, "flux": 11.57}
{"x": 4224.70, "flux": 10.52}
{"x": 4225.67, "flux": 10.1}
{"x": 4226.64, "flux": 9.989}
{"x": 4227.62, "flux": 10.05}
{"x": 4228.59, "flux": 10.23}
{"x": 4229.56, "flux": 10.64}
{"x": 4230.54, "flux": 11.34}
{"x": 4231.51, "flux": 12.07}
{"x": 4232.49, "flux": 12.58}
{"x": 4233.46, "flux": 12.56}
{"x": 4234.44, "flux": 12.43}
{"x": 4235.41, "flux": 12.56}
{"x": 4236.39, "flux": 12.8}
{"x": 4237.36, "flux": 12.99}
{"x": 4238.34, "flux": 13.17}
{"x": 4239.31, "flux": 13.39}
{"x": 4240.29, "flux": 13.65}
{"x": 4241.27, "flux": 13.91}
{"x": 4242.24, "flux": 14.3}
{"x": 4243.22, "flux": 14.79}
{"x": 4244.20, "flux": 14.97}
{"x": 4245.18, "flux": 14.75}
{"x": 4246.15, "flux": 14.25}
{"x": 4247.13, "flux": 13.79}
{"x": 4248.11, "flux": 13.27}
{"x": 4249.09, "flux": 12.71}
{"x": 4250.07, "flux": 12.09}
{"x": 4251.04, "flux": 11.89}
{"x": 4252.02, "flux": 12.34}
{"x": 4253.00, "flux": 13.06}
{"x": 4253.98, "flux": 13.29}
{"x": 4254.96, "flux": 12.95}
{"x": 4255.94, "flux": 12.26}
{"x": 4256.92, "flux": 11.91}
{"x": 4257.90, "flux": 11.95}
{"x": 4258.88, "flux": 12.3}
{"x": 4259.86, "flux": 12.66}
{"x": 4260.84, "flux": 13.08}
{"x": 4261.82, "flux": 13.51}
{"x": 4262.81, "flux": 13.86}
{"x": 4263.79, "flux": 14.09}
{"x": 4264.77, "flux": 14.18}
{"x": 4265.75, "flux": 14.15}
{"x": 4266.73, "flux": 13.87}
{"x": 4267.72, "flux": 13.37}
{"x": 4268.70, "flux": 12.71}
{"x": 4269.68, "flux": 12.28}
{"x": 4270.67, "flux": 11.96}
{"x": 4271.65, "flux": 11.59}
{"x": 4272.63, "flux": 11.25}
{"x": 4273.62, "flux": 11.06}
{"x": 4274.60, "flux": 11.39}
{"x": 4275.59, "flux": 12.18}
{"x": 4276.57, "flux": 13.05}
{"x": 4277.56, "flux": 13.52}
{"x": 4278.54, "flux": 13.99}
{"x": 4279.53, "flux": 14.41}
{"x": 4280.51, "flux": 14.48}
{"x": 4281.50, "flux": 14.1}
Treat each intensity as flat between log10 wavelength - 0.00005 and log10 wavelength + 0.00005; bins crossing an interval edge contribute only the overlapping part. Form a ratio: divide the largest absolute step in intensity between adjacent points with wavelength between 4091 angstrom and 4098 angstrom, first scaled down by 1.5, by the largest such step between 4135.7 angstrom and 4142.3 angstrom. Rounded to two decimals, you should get 1.58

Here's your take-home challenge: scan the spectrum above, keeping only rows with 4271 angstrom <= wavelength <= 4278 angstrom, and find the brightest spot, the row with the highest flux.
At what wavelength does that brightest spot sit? 4277.56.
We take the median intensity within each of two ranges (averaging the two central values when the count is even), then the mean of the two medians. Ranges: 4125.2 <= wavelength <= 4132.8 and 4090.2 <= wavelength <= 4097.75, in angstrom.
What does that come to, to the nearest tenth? 11.7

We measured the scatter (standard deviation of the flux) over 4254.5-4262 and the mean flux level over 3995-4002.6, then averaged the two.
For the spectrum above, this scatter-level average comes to 6.0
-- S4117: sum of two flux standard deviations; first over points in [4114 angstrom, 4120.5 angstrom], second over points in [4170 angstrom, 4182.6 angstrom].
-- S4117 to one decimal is 0.6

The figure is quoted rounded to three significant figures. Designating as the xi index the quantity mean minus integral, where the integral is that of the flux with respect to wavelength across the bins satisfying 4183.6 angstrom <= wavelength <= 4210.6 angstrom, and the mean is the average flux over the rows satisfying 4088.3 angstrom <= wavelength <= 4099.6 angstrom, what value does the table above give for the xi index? -329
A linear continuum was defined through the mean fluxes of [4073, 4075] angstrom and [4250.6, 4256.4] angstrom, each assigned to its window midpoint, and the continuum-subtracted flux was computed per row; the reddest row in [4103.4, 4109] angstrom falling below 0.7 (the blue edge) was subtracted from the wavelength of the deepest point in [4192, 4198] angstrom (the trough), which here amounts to 88.0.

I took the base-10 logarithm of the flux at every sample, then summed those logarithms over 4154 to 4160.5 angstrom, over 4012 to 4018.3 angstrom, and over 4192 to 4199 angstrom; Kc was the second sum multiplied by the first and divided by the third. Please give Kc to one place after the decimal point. 8.2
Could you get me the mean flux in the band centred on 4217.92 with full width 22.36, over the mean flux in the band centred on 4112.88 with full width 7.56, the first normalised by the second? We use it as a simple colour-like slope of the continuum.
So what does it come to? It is 1.08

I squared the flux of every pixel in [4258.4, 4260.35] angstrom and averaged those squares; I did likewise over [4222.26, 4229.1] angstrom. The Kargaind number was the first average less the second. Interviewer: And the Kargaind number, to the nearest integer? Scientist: 39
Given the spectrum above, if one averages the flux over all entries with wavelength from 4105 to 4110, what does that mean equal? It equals 10.8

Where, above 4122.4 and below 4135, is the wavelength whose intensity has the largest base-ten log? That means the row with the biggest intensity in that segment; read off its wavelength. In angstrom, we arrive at 4125.68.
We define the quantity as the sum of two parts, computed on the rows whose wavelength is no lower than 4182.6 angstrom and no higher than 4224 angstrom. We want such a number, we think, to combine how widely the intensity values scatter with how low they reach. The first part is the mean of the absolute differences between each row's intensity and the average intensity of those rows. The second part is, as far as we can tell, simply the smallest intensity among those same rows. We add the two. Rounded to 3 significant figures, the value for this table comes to 12.1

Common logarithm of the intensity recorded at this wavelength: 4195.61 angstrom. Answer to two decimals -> 1.07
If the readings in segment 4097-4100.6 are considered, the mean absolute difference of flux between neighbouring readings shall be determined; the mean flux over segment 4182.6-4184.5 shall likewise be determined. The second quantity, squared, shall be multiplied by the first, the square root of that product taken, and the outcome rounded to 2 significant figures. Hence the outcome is 8.5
